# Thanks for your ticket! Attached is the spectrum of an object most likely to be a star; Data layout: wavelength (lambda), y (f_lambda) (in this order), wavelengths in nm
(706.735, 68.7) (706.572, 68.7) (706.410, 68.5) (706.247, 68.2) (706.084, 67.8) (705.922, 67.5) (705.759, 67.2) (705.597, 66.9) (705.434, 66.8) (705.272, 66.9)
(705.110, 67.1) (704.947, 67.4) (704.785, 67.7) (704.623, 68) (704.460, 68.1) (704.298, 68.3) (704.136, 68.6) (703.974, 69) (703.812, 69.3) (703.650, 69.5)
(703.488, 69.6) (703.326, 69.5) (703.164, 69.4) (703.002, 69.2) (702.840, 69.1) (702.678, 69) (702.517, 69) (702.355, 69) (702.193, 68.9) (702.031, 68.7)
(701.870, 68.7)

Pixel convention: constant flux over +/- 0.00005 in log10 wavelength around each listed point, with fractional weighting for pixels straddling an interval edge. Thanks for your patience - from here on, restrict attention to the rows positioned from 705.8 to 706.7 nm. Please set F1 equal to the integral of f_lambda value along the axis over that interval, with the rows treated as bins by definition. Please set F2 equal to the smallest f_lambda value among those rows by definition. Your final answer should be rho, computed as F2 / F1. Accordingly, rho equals 1.10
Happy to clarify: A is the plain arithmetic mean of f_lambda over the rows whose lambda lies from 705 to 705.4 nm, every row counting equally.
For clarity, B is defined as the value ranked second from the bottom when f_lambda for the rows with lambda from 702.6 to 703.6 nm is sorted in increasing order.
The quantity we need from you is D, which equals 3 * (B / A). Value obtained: 3.09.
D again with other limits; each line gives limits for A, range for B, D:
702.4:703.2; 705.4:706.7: 2.90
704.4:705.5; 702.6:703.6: 3.07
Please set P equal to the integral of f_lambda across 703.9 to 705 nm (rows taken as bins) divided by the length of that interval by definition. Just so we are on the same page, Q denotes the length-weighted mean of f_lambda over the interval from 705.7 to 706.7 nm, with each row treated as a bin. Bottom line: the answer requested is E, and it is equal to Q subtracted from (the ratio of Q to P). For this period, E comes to -67.0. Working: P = 68.2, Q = 68.0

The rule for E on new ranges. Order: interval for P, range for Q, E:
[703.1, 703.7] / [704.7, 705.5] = -66.3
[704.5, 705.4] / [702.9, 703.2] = -68.2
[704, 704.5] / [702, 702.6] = -67.9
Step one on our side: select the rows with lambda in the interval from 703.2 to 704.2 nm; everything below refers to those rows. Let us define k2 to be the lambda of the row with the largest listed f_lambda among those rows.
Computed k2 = 703.488 nm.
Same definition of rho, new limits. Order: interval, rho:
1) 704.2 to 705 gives 1.24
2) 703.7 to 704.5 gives 1.24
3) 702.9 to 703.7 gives 1.25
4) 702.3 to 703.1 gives 1.25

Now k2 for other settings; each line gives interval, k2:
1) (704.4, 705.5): 704.460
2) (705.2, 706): 705.922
